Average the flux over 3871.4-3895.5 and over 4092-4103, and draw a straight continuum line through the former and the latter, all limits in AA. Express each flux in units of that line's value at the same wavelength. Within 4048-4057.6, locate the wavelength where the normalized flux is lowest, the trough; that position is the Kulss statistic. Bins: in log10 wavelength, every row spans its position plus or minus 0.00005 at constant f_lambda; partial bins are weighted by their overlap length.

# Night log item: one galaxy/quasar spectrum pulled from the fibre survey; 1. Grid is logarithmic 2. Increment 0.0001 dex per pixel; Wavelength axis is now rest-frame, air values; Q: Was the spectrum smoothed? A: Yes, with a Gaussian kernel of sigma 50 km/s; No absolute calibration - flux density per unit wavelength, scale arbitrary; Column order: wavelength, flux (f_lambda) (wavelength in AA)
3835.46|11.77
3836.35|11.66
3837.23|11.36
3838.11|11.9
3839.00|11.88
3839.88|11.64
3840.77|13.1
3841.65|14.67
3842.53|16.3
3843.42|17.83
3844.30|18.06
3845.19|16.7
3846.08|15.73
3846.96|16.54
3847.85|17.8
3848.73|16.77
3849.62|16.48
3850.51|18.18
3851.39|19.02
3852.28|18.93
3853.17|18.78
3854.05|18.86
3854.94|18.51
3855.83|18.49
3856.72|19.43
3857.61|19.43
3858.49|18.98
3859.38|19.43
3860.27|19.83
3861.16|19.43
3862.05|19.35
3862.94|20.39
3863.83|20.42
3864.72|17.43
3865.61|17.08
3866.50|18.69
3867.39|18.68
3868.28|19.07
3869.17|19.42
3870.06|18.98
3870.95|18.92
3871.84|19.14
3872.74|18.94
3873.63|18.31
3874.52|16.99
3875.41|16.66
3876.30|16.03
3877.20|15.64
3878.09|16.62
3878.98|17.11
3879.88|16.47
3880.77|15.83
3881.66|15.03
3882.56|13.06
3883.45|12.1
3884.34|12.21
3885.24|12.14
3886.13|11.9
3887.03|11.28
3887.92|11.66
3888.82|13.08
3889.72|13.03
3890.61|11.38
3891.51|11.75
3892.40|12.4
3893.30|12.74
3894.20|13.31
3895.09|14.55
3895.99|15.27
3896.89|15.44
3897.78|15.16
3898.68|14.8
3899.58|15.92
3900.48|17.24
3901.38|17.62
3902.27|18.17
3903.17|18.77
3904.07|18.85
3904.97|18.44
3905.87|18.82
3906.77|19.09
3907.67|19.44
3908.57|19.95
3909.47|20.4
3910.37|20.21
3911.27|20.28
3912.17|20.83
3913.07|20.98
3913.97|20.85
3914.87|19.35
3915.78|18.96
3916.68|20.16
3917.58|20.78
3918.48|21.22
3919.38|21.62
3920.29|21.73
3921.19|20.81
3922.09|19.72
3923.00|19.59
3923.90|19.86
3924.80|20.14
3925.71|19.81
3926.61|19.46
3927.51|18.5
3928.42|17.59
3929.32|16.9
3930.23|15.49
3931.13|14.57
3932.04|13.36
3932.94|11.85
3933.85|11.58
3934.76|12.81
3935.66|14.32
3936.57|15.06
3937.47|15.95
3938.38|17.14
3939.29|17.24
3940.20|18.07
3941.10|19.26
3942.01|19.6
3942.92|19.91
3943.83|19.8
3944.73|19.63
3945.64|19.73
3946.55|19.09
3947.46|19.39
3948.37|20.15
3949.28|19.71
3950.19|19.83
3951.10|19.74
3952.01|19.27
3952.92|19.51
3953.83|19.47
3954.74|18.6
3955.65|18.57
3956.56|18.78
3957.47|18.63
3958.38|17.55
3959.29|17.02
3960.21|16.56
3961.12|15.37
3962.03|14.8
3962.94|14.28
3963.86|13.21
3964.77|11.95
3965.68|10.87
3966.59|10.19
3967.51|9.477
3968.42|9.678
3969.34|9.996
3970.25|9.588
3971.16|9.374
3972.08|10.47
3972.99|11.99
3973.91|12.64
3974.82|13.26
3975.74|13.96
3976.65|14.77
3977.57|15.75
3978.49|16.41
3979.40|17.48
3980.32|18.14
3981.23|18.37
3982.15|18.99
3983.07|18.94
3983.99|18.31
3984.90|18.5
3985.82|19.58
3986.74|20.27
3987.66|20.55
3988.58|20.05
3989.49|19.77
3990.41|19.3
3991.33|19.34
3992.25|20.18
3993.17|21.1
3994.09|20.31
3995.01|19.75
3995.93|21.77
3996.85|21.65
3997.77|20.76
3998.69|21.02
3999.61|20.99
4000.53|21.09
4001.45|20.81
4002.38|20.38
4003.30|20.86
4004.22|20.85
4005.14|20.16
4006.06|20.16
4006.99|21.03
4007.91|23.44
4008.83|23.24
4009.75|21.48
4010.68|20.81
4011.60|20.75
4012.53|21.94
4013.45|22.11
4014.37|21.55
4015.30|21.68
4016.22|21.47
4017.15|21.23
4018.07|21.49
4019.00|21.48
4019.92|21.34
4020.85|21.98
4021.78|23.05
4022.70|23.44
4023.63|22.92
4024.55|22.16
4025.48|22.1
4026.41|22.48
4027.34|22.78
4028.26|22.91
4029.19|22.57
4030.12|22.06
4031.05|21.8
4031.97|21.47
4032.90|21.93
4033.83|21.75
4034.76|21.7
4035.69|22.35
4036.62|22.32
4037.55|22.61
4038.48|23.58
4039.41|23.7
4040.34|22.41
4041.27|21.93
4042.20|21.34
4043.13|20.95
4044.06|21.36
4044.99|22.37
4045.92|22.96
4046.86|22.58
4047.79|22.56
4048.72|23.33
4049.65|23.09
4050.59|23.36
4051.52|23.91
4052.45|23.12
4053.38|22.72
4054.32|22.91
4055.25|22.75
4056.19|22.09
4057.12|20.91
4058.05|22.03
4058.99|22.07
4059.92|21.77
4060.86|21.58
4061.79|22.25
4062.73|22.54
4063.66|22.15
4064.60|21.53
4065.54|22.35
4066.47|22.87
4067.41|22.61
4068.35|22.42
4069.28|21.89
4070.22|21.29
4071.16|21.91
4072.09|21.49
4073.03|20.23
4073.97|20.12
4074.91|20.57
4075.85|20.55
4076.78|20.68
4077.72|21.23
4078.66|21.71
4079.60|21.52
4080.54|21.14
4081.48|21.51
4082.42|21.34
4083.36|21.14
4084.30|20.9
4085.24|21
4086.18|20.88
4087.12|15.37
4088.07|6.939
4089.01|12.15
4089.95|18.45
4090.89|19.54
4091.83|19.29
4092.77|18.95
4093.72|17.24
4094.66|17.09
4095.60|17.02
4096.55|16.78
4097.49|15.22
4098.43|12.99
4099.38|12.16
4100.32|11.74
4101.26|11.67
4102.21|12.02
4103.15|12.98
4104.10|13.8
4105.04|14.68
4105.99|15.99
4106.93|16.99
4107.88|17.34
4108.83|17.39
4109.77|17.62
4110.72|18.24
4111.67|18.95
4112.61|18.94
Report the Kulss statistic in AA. 4057.12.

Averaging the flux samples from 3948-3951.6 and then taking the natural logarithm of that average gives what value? 2.99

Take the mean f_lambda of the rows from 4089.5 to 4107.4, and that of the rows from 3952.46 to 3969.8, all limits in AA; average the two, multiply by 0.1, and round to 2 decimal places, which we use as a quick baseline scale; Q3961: 1.52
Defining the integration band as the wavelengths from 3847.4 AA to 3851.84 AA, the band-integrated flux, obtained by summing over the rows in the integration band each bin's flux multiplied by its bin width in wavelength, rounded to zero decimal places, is 78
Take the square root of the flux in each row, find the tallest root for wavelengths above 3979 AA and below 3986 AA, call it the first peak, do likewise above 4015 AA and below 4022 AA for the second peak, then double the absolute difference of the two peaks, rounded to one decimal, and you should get 0.8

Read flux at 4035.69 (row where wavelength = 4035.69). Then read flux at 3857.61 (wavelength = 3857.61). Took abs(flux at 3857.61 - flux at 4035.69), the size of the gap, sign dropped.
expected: 2.9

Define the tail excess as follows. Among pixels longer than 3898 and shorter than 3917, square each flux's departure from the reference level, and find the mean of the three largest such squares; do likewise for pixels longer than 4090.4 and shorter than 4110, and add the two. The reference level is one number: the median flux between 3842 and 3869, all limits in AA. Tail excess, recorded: 57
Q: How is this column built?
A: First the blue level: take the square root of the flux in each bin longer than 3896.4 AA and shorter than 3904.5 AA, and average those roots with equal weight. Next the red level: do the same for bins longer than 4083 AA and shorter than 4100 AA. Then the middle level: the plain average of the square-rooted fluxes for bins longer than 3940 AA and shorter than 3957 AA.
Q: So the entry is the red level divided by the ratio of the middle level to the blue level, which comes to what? 3.8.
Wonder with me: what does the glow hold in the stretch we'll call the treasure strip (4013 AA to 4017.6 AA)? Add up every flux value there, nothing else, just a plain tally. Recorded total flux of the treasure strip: 108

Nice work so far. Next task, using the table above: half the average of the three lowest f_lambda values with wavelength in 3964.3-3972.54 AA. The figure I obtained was 4.7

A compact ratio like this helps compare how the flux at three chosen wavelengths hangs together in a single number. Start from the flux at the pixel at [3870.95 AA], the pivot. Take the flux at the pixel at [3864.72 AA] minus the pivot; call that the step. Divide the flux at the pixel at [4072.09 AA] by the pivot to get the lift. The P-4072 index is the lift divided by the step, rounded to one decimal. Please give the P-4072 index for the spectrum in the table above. -0.8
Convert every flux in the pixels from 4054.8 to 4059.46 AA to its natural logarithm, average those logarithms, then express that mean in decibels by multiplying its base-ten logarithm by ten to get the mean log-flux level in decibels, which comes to 4.90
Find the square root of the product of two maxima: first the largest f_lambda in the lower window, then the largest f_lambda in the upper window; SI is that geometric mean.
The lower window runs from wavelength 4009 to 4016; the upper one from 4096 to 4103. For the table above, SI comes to 19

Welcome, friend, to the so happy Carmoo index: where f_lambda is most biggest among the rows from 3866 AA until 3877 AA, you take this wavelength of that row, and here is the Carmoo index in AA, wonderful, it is 3869.17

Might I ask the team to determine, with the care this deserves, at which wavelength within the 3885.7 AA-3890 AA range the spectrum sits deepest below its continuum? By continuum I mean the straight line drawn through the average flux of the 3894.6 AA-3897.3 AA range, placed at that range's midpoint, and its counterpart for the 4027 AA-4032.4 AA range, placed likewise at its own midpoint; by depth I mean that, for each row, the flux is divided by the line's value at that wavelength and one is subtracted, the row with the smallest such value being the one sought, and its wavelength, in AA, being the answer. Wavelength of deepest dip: 3887.03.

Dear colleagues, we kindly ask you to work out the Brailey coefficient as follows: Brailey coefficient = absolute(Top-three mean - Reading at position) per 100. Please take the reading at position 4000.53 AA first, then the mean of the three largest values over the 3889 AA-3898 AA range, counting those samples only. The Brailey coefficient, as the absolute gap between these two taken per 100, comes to 0.058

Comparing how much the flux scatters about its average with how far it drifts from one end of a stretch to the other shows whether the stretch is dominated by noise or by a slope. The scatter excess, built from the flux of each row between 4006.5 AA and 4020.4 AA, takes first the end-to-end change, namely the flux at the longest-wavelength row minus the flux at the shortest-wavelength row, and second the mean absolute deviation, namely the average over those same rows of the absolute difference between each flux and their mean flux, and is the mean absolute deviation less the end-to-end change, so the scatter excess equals 0.2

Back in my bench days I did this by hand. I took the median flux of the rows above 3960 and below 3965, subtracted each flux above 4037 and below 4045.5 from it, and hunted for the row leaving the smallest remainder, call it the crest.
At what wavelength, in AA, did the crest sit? 4039.41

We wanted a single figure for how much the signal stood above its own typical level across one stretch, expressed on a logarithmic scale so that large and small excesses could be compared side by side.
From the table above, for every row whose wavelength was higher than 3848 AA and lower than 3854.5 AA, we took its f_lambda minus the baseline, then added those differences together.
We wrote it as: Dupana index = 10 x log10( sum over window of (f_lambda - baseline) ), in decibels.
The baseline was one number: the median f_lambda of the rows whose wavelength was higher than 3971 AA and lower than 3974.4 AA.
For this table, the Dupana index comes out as 16.8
